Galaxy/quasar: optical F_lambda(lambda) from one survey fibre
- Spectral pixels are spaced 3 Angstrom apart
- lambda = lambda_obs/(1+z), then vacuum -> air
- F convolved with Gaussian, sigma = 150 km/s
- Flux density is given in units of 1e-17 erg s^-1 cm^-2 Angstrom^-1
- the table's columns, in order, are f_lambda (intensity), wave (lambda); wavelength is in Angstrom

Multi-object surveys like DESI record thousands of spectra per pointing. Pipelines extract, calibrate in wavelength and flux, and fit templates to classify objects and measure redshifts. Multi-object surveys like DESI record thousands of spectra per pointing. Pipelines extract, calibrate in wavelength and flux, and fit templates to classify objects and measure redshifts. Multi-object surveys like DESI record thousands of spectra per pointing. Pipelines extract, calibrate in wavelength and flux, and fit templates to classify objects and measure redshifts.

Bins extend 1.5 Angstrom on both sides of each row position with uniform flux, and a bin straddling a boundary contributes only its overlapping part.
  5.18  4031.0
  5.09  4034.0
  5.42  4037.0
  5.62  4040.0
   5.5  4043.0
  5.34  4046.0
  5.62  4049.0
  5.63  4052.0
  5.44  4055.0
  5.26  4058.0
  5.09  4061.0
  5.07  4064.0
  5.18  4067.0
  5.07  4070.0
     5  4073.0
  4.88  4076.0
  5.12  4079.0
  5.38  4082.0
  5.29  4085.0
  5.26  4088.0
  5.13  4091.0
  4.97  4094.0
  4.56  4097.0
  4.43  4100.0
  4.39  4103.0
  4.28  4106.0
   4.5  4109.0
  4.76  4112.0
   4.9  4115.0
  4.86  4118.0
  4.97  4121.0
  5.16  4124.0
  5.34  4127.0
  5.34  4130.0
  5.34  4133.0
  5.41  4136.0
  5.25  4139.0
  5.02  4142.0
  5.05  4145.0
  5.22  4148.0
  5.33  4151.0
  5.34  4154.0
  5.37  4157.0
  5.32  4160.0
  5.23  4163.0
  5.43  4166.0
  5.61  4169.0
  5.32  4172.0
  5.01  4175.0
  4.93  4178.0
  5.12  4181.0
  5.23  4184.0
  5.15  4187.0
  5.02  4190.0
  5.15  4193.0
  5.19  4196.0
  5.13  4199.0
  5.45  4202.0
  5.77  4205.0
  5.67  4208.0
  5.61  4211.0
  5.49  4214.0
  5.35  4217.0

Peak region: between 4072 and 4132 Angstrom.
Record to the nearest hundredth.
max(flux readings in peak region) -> 5.38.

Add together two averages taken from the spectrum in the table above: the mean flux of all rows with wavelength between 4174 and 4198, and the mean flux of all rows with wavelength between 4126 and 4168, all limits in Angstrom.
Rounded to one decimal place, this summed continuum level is 10.4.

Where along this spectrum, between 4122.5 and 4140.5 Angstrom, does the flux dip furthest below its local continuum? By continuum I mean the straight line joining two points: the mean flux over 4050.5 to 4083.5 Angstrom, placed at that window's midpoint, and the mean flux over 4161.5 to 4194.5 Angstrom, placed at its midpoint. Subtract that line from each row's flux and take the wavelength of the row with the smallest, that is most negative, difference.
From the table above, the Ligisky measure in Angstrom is 4124.0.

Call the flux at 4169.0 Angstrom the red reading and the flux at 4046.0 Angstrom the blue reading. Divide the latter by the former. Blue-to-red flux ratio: 0.95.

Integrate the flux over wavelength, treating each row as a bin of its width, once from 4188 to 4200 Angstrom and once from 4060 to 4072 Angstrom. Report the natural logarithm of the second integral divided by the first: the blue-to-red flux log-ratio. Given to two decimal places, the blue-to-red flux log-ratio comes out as 0.00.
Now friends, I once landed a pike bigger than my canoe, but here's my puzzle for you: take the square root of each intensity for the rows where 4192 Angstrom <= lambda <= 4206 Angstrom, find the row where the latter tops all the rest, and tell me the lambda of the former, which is 4205.0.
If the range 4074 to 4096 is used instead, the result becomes 4082.0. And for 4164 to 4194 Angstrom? 4169.0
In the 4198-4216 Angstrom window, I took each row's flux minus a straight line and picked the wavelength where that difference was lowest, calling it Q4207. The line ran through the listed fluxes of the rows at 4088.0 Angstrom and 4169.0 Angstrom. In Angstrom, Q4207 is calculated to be 4199.0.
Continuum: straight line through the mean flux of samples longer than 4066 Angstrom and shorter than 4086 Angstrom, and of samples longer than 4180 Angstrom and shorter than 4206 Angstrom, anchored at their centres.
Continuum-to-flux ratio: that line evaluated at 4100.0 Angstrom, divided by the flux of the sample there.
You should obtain 1.16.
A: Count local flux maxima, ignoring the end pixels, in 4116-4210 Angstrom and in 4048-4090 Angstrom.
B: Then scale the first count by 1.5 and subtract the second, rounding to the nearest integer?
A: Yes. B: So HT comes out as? 6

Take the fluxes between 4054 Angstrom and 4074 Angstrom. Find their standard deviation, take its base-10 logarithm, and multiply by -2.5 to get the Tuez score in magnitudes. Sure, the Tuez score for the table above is 2.1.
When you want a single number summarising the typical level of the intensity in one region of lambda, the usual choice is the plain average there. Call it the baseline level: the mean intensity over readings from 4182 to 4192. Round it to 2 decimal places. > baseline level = 5.13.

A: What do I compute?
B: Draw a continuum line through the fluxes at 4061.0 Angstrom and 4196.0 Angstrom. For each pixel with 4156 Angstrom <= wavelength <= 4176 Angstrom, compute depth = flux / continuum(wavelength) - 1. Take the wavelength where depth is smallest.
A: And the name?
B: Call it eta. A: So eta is 4175.0 Angstrom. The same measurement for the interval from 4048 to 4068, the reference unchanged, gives 4064.0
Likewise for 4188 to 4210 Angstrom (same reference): 4190.0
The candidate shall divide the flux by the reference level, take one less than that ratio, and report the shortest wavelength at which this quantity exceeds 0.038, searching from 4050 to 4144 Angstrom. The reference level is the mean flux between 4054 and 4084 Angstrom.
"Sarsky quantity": 4052.0 Angstrom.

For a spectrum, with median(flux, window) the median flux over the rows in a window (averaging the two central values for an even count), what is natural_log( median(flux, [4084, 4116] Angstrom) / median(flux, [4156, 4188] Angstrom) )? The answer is -0.09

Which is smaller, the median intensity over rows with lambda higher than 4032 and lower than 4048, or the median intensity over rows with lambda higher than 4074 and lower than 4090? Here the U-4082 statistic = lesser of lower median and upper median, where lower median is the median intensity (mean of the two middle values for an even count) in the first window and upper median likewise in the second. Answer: 5.26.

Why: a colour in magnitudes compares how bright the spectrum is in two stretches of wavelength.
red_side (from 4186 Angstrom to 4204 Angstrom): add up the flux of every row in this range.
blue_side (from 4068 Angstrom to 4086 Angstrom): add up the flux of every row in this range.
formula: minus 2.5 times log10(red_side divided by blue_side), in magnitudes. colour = -0.012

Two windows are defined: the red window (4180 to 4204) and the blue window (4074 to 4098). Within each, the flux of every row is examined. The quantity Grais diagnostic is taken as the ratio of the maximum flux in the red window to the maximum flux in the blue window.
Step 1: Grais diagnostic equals 1.01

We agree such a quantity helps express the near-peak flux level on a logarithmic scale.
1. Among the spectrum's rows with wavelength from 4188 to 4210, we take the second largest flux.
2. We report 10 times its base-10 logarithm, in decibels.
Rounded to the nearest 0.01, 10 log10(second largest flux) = 7.54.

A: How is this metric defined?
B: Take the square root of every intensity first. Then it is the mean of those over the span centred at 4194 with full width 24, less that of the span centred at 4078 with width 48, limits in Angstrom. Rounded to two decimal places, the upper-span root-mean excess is 0.04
